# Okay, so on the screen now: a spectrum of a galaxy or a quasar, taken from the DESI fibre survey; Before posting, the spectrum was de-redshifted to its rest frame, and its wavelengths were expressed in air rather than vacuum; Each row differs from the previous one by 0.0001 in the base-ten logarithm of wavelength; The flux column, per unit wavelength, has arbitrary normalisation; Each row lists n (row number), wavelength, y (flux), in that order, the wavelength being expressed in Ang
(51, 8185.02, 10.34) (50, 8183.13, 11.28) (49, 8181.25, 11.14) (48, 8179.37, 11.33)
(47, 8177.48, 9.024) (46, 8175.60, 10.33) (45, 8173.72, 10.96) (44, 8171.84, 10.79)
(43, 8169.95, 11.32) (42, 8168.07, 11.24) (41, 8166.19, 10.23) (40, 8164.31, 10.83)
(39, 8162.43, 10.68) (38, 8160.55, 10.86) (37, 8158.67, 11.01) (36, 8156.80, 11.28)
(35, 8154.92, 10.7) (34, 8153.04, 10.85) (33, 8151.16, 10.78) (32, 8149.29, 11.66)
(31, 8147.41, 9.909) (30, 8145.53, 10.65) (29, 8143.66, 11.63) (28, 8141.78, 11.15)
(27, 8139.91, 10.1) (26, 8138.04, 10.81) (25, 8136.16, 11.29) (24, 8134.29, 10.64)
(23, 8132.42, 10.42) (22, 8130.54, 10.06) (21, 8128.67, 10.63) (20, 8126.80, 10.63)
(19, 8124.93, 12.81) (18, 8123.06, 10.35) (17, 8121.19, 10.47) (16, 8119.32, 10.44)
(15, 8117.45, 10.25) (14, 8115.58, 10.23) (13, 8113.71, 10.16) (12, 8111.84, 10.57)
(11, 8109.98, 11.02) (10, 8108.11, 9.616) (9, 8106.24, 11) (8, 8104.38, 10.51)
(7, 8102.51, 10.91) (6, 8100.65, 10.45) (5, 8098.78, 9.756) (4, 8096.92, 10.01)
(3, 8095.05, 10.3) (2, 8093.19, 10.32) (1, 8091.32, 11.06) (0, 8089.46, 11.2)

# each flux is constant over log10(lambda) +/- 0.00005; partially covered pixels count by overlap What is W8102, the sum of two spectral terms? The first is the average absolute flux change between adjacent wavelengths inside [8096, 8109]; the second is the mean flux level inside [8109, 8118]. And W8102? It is 11.1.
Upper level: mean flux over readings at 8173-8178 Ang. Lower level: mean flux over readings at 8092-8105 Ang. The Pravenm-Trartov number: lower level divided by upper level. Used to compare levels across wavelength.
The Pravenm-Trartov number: 1.02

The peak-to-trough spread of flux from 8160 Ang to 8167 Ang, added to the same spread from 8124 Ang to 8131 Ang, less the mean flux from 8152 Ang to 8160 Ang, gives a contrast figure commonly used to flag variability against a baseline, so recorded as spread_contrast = -7.6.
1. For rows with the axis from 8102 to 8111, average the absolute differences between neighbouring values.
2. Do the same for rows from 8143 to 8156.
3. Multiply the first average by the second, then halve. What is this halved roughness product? 0.35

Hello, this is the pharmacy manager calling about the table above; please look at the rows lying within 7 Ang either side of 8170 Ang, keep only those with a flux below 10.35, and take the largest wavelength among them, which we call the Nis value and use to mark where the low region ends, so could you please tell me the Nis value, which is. 8175.60 Ang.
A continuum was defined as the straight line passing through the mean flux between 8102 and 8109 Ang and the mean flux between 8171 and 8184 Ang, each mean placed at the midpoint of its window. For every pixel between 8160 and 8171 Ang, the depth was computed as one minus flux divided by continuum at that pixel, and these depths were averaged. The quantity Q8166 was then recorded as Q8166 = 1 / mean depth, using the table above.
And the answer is -54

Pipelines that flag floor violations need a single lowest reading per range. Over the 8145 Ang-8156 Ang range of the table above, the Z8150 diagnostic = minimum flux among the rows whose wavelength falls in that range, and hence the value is 9.909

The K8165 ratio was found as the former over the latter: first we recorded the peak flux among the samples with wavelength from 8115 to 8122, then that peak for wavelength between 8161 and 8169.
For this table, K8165 0.93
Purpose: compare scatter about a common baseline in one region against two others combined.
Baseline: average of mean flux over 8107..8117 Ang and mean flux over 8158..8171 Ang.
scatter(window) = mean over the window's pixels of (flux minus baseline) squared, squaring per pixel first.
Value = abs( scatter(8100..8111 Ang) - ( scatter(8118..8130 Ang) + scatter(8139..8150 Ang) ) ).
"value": 1.1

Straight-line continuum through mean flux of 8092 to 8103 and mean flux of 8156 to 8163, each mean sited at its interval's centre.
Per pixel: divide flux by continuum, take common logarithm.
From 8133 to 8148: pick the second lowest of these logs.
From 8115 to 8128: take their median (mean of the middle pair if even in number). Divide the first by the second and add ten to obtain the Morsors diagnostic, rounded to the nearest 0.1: 17.8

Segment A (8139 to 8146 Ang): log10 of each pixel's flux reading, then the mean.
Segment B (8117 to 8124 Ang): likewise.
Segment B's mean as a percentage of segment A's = 98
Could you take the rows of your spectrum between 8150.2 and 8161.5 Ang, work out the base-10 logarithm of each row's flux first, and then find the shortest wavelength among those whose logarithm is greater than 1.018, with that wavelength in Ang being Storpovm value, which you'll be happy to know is 8151.16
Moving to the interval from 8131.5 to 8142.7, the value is 8134.29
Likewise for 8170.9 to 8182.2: 8171.84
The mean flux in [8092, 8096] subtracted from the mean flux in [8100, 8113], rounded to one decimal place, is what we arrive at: 0.3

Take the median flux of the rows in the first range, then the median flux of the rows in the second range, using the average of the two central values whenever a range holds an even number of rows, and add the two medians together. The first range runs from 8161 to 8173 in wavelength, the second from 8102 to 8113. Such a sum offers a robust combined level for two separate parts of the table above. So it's 21.55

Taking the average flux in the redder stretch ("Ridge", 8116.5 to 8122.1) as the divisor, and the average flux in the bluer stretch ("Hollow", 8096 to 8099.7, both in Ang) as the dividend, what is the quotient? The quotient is 0.95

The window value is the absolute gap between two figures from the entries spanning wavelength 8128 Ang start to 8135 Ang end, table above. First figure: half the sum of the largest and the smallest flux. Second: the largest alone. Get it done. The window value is 0.29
